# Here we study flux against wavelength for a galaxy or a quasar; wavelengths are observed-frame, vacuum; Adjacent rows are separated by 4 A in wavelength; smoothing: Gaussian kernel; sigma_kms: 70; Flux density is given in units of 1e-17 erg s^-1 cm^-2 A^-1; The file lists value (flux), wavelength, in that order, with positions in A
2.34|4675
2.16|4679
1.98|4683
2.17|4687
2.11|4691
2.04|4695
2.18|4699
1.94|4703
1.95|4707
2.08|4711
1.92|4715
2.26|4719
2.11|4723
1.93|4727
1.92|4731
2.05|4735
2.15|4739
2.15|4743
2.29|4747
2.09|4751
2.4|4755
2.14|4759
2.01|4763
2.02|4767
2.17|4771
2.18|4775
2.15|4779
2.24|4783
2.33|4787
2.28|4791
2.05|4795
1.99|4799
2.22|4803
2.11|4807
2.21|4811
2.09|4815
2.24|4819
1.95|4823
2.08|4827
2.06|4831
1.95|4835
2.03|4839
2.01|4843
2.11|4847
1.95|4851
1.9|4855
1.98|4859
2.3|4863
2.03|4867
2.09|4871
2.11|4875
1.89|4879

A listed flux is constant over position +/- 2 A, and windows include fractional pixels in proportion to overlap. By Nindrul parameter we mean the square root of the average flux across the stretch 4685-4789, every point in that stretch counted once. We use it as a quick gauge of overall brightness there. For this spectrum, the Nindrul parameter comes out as 1.45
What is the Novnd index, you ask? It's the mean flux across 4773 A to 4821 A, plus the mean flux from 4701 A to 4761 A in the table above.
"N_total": 4.27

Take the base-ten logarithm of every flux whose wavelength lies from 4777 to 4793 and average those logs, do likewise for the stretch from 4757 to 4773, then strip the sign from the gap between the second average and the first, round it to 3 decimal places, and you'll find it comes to 0.033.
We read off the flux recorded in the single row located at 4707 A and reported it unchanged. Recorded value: 1.95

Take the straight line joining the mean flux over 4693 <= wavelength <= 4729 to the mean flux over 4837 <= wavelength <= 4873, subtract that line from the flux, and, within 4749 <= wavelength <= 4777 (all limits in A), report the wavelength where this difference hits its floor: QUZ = 4763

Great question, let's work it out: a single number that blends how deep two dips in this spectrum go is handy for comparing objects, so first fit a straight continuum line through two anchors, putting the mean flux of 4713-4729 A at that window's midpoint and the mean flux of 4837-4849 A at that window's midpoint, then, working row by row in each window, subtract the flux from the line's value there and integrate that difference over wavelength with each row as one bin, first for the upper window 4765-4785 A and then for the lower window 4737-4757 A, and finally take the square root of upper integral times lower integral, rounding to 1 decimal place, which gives 2.5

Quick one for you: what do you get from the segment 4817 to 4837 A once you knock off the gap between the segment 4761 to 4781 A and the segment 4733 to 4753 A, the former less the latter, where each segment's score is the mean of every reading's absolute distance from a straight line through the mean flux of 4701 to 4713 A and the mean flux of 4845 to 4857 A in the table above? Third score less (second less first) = 0.14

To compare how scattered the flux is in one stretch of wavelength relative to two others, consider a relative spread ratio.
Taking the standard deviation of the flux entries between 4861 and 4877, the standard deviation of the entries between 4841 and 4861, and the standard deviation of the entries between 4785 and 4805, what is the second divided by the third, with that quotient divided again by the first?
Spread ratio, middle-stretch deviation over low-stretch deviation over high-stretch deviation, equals 5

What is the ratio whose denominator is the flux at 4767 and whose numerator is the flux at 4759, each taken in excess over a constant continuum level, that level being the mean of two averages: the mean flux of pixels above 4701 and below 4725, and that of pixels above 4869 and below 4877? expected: -1.3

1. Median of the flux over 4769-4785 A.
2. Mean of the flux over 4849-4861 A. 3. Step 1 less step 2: 0.23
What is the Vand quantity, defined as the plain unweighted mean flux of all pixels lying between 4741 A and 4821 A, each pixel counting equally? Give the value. 2.17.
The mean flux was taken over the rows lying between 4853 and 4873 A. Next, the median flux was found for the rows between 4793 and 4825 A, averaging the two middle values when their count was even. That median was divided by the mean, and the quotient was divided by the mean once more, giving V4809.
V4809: 0.49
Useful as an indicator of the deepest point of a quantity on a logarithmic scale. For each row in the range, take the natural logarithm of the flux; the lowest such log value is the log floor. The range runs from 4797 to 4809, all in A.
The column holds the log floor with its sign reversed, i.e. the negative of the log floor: -0.688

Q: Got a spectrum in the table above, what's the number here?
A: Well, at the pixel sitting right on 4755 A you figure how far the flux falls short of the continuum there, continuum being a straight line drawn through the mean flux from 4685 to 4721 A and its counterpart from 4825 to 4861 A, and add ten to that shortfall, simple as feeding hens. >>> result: 9.65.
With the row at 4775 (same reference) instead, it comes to 9.86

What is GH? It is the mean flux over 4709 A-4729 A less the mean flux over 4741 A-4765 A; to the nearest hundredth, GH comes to -0.12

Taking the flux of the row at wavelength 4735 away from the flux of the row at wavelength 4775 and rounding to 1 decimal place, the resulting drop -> 0.1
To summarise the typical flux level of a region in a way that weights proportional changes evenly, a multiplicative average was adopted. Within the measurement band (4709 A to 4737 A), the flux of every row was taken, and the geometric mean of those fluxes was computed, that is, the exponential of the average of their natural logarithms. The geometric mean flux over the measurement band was 2.04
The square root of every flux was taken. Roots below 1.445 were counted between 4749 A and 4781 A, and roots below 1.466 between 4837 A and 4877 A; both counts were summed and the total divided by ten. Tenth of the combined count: 1.10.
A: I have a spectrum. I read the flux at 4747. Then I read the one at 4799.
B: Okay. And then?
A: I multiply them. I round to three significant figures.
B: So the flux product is 4.56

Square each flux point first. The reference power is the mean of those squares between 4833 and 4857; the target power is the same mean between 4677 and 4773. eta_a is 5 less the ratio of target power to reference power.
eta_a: 3.89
